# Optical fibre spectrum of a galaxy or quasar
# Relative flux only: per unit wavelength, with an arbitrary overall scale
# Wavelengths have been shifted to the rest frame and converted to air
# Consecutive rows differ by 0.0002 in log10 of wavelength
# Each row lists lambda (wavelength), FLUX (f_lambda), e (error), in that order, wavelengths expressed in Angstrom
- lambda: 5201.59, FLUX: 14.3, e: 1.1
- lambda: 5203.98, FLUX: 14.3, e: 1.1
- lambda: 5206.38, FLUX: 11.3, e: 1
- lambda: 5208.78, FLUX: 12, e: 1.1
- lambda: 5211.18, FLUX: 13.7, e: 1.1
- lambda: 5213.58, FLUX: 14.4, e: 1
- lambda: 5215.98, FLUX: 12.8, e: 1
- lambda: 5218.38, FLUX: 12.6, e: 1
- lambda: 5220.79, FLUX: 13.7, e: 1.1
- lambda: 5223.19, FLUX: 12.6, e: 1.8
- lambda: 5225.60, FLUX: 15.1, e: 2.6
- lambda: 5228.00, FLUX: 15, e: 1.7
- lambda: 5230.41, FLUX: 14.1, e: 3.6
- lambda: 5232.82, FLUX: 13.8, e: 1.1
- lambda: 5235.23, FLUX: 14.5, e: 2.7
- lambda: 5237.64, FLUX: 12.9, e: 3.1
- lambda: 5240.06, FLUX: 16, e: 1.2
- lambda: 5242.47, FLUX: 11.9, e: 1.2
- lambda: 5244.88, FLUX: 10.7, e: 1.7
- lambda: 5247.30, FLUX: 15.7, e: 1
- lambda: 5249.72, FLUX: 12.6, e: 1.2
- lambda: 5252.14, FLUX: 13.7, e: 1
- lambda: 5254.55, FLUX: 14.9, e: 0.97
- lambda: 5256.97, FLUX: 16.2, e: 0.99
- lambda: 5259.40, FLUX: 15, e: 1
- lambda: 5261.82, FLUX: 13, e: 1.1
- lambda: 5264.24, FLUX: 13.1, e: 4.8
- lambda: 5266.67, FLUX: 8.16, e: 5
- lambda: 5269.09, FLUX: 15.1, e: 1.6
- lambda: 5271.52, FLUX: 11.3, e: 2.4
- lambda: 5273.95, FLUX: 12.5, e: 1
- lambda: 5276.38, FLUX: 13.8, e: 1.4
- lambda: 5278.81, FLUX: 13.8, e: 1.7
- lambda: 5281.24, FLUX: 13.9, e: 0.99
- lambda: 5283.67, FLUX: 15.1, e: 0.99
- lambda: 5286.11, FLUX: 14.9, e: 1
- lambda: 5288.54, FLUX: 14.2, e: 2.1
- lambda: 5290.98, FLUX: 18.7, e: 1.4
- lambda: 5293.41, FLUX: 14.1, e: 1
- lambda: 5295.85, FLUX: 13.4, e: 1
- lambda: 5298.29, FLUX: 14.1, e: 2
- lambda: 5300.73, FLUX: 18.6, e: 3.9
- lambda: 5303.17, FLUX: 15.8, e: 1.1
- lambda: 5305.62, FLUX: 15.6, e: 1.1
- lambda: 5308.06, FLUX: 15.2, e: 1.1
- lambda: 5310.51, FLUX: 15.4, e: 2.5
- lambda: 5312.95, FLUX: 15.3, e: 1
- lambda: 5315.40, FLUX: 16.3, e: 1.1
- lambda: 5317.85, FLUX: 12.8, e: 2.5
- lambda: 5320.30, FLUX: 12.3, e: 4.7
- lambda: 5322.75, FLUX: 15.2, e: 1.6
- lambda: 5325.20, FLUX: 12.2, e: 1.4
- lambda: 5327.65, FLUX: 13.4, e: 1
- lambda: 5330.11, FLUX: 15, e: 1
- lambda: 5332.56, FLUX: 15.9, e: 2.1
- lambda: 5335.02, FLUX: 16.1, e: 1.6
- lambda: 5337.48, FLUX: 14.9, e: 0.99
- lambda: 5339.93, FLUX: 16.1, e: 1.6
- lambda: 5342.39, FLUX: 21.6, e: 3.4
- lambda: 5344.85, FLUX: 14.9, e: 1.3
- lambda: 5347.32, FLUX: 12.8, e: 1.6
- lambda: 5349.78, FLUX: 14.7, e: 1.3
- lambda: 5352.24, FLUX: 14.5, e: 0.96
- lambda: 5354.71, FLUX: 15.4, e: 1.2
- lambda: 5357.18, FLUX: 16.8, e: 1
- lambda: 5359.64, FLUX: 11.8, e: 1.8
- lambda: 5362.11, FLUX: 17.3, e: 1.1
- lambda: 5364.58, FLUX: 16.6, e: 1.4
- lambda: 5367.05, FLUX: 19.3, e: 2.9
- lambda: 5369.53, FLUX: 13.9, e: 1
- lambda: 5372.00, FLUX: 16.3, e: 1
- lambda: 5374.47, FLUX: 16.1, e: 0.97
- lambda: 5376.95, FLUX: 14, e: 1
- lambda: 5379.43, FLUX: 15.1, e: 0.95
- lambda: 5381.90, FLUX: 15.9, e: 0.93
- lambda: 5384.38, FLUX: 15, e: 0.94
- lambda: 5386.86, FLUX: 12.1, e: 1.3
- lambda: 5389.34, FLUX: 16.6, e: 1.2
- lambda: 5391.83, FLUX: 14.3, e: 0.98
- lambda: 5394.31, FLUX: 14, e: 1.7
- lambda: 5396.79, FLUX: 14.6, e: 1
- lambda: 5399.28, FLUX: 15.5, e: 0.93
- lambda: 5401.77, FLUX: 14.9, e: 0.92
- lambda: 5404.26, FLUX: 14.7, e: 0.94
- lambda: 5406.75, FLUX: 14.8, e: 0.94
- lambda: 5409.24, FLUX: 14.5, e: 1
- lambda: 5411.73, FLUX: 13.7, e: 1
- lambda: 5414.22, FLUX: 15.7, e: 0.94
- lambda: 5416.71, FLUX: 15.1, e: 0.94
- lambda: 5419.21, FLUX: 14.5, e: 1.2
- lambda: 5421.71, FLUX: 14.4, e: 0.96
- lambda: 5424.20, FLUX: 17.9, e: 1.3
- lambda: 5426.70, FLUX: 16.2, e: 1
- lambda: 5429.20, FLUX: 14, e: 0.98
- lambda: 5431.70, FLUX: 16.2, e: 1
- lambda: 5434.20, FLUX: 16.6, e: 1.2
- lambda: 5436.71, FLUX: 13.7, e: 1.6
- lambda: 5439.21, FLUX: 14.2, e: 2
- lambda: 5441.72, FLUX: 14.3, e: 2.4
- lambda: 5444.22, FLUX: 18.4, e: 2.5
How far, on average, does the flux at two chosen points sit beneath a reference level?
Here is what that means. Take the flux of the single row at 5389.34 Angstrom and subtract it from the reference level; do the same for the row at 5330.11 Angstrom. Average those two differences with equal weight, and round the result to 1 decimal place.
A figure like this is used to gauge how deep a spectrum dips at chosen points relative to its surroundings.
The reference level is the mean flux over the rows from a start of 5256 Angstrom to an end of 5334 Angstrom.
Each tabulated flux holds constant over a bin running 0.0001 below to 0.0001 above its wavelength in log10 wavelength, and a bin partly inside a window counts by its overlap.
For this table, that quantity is -1.4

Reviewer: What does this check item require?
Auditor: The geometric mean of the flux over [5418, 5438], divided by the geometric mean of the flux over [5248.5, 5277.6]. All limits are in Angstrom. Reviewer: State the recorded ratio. 1.17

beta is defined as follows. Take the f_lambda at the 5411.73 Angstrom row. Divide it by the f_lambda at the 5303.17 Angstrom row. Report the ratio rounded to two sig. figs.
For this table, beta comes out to 0.87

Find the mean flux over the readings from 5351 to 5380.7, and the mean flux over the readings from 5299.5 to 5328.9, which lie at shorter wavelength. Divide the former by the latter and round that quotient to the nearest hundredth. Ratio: 1.05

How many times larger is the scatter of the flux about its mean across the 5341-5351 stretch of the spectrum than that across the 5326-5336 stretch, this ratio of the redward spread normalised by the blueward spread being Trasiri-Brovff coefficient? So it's 3.1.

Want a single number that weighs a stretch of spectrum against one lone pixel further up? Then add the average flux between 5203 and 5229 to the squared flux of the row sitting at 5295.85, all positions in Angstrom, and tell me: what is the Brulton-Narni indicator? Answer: 193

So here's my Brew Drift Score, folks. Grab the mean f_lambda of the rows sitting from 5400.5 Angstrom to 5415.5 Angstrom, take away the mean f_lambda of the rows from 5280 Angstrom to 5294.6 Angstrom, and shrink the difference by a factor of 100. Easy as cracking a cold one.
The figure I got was -0.004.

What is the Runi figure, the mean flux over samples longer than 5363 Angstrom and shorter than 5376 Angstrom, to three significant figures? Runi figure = 16.4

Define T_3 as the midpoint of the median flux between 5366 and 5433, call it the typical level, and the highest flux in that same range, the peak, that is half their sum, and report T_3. 17.1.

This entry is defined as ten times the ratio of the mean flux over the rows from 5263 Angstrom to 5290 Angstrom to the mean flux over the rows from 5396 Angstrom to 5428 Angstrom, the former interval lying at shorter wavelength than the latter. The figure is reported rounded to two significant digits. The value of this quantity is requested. 8.8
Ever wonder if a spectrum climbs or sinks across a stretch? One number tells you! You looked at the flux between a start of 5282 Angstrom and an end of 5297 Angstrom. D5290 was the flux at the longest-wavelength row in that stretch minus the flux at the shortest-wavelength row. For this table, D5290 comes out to -1.7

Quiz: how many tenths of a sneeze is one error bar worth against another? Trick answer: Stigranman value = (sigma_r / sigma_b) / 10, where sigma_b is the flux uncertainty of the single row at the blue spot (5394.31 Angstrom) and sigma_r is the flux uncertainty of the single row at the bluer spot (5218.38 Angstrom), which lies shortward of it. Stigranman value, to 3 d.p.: 0.059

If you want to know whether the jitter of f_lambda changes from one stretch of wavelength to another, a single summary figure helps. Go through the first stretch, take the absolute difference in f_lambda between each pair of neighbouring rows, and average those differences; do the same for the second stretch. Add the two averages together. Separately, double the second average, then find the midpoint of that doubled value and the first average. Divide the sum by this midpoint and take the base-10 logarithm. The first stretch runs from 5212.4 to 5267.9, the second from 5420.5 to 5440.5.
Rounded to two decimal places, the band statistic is 0.12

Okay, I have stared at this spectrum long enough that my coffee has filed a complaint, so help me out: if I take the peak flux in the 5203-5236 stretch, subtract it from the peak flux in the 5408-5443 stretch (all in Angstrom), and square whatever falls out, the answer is 7.8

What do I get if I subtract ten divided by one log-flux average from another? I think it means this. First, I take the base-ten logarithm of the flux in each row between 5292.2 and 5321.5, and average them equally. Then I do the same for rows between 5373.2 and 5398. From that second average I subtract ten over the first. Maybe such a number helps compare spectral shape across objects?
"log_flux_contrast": -7.37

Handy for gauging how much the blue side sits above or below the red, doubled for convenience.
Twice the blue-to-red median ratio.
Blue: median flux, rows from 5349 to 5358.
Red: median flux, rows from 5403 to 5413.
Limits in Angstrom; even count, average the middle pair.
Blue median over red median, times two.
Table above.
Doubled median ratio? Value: 2.06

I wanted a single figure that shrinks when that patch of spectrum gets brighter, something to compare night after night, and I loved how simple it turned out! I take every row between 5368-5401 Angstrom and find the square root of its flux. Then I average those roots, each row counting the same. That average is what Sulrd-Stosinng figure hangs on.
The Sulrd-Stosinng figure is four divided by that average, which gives 1.04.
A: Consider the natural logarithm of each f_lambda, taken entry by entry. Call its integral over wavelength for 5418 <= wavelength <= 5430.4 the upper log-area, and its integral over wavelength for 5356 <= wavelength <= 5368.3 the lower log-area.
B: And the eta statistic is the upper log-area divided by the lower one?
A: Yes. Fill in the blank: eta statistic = 0.99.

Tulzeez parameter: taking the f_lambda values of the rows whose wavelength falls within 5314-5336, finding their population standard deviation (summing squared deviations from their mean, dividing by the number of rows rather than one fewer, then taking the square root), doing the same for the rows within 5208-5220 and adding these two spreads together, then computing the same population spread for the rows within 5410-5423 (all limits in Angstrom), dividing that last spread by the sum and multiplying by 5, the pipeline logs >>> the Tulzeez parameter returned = 1.4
